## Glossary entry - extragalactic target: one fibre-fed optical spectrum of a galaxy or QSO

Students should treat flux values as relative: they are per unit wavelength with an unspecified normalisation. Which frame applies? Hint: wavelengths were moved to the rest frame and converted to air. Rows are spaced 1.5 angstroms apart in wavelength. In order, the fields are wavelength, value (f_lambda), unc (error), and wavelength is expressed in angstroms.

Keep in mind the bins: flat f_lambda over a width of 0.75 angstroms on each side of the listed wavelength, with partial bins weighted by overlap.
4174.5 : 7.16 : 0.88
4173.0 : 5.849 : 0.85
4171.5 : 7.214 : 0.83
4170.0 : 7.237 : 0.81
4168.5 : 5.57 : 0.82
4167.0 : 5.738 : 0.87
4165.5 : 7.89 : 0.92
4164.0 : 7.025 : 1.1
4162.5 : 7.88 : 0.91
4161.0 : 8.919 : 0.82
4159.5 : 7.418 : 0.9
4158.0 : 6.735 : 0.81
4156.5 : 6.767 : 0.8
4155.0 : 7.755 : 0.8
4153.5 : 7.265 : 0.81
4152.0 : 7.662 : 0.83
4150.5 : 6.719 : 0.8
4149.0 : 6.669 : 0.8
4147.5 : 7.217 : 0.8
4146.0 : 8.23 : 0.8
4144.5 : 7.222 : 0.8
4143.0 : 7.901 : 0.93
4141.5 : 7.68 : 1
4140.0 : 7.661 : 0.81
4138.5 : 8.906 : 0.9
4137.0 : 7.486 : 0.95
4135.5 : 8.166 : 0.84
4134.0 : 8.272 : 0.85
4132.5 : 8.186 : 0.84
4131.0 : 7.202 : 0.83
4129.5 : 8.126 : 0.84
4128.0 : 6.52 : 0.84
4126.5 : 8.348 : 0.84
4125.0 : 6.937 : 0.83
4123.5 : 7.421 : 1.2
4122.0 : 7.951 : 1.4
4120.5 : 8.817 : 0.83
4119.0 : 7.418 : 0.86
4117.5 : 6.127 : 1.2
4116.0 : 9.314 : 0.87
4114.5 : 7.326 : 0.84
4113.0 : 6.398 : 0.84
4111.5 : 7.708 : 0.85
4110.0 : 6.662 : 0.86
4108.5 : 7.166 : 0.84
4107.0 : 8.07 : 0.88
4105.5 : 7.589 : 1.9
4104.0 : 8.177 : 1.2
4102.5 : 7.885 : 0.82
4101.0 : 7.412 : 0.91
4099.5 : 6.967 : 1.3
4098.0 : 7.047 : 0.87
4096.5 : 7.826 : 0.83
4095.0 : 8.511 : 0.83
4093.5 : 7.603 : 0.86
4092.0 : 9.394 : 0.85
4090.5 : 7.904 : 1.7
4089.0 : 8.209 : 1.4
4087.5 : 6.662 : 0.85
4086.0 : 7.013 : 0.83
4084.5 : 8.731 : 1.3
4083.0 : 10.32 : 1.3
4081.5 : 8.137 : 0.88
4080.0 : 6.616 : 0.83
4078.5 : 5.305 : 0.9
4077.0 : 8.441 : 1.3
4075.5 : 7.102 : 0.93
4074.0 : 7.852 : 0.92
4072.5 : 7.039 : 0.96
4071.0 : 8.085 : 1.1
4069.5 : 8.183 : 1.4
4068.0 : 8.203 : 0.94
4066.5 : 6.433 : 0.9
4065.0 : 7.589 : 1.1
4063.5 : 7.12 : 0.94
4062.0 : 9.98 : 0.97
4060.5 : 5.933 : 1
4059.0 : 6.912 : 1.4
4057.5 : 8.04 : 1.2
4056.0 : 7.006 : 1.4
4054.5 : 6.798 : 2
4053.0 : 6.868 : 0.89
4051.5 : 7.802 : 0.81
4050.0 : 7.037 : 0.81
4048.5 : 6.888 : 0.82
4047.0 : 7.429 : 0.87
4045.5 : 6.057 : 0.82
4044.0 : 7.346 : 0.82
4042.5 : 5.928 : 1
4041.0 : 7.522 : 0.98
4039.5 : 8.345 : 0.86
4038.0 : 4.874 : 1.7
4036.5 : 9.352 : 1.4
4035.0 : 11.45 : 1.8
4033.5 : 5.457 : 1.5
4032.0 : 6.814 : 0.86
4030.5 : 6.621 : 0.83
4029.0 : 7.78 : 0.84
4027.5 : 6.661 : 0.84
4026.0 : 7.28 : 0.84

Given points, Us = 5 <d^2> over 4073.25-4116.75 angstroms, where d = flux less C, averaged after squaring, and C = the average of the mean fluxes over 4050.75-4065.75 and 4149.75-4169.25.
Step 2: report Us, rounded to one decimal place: 5.8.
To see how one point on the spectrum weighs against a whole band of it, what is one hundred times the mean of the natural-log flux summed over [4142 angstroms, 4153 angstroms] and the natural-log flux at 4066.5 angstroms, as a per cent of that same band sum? 57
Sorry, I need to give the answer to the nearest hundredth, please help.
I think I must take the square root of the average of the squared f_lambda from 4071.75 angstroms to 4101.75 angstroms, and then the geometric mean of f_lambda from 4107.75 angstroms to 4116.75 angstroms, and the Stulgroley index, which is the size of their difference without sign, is 0.41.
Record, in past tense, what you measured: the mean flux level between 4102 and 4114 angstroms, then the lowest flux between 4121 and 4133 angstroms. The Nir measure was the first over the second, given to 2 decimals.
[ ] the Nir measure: 1.14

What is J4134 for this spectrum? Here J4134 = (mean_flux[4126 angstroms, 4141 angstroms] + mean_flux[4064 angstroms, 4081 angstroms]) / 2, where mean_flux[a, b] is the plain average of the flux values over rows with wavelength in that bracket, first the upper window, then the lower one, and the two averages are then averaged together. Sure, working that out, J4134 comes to 7.62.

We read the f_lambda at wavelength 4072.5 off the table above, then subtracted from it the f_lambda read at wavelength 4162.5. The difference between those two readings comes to -0.84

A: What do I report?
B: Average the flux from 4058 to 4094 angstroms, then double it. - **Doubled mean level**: 15.40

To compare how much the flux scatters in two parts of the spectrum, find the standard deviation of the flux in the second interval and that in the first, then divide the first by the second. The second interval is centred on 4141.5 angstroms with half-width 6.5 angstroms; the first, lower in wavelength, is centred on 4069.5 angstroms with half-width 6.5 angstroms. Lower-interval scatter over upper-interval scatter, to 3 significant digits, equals 1.15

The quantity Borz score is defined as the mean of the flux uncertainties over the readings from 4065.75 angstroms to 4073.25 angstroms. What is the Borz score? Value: 1.06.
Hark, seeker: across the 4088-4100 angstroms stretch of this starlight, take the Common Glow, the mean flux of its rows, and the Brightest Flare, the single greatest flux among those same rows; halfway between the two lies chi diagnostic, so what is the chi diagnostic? 8.7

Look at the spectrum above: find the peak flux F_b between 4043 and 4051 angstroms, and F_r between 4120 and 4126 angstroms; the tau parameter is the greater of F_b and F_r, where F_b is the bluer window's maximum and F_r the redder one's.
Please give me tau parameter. 8.8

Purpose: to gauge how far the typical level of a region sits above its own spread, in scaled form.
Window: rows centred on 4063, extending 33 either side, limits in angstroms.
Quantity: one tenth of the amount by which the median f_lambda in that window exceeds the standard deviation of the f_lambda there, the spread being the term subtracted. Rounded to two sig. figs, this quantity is 0.61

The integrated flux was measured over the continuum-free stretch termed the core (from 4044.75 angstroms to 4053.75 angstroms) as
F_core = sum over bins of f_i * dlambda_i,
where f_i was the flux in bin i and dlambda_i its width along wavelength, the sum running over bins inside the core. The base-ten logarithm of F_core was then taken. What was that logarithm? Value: 1.80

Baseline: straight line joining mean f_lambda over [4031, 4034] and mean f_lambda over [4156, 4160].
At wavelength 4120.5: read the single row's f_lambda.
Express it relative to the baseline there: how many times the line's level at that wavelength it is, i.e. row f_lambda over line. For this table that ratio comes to 1.31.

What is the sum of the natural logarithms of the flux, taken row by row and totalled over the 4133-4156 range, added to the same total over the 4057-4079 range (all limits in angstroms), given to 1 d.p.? 60.5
